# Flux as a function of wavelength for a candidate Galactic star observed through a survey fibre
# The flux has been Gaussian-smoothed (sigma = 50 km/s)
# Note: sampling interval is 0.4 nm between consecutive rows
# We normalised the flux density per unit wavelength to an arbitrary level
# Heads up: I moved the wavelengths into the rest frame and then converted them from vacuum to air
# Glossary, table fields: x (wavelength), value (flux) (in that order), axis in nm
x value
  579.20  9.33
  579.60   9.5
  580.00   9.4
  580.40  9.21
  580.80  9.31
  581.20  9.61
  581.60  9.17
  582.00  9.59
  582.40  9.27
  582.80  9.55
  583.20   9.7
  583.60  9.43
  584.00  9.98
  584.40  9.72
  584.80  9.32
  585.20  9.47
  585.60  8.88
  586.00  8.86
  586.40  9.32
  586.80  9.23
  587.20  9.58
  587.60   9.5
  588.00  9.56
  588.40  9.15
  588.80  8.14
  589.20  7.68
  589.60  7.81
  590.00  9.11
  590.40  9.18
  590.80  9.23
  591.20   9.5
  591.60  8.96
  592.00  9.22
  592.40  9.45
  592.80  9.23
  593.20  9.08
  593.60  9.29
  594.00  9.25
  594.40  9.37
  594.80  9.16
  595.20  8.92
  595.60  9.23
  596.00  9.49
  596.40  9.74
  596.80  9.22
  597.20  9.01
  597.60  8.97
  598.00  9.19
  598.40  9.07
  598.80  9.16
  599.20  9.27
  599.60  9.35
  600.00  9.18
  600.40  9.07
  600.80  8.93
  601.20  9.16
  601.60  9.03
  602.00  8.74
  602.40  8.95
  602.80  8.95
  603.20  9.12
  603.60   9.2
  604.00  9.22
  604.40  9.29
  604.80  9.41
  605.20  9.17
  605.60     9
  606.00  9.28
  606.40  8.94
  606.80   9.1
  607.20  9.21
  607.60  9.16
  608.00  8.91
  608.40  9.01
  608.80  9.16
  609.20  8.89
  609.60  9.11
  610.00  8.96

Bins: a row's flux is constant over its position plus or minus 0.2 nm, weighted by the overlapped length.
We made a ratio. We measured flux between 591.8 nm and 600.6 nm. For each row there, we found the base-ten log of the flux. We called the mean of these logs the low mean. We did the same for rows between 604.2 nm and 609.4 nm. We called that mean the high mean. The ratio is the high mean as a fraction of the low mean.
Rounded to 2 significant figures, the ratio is 0.99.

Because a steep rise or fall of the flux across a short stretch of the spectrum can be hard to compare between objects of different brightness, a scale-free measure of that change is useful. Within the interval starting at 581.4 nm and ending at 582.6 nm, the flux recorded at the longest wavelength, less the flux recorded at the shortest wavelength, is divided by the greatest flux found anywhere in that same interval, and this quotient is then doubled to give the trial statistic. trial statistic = 0.021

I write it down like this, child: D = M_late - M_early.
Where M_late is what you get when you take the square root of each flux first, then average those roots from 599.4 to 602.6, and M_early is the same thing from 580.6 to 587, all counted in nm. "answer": -0.06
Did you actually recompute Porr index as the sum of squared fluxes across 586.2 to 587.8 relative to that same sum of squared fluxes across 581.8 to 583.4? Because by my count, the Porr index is 0.97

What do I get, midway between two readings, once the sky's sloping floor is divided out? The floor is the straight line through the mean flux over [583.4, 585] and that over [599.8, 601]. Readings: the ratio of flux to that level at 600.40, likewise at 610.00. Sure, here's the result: 1.01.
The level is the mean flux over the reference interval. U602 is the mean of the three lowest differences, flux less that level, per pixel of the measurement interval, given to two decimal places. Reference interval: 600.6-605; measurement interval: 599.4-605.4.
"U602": -0.22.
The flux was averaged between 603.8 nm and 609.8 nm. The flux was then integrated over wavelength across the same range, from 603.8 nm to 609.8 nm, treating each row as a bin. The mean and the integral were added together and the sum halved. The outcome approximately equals 31.9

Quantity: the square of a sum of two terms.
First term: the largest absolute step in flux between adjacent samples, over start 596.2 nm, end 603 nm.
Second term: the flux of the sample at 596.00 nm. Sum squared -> 100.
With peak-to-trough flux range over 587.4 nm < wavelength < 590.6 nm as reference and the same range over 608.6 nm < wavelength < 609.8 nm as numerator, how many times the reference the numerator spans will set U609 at 0.14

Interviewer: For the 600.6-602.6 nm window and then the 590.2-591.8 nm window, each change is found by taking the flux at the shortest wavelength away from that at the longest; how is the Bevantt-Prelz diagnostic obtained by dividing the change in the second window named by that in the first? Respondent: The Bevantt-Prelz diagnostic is -11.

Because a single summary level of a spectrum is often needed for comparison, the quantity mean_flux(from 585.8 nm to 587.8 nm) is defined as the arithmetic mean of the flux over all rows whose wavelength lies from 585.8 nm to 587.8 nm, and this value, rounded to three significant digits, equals 9.30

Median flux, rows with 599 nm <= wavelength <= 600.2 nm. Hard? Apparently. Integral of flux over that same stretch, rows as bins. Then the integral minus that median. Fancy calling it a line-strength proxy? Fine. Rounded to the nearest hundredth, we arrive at 1.85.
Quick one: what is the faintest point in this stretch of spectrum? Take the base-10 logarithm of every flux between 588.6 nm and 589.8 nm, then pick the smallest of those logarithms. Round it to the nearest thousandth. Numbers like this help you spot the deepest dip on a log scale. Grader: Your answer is 0.885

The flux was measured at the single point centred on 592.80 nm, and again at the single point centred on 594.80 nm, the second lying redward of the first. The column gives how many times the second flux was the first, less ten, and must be -9.008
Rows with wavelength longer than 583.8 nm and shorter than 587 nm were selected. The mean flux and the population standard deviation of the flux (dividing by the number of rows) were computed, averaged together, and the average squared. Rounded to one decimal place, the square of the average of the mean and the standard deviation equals 23.5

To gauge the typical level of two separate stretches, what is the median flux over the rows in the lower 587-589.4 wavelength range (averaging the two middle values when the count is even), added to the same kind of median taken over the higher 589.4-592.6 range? 18.5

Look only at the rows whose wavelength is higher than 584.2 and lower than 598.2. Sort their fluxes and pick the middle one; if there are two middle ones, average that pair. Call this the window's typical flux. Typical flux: 9.23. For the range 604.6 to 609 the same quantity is 9.16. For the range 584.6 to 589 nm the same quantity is 9.32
